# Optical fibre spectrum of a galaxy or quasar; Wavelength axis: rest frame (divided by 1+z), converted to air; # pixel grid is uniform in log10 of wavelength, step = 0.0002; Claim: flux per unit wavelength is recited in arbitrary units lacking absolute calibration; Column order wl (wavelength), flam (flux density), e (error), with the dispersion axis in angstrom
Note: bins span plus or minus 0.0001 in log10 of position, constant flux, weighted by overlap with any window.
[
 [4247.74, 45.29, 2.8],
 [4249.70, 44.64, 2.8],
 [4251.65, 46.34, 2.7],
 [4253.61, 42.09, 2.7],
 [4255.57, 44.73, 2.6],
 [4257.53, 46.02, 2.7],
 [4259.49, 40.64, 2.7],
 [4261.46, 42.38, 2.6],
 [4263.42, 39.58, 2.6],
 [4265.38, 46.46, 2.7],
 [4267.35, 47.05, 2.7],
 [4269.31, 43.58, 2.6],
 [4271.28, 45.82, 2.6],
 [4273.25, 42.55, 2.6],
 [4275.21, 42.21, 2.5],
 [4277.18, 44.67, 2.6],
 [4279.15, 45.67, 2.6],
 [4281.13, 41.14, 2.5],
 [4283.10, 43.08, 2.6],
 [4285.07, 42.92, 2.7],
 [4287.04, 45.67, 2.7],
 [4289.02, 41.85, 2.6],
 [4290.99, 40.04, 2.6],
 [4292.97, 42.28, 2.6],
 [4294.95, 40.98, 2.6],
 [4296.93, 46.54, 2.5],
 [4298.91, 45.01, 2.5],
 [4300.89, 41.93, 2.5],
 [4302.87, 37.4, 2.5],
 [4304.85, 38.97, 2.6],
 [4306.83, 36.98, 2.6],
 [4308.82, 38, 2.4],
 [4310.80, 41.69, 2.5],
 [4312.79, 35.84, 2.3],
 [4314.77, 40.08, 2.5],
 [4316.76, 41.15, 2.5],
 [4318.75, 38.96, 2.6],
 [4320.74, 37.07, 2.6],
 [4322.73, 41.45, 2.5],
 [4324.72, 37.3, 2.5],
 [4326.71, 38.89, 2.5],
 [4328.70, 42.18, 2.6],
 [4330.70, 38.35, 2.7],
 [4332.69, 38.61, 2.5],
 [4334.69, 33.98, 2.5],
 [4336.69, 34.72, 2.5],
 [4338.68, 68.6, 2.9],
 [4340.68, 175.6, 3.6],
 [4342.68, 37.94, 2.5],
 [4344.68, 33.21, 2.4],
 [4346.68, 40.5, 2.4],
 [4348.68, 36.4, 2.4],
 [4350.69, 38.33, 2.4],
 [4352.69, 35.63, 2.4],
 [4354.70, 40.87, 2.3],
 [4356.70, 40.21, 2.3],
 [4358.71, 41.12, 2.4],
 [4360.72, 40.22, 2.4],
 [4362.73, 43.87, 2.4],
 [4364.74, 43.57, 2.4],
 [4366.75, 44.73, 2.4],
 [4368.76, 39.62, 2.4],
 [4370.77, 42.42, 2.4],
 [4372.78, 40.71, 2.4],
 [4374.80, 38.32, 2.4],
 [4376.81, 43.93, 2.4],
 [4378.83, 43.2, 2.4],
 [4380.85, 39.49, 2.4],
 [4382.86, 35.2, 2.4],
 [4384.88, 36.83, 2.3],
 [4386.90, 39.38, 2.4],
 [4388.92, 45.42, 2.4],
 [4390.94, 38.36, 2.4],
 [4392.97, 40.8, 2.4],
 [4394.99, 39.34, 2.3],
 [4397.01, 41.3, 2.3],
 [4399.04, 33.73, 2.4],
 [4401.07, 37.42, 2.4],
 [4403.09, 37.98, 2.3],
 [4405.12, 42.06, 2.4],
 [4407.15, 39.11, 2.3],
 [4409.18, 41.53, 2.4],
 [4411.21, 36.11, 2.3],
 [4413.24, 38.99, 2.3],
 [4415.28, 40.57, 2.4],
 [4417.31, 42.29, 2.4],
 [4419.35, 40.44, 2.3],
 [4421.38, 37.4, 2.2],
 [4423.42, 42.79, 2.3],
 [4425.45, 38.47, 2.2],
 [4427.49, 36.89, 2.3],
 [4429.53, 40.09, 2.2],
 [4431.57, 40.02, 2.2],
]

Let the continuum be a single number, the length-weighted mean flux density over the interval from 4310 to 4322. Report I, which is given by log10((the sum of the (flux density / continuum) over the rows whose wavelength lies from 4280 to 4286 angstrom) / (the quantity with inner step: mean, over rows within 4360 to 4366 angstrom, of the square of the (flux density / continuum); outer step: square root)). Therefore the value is 0.475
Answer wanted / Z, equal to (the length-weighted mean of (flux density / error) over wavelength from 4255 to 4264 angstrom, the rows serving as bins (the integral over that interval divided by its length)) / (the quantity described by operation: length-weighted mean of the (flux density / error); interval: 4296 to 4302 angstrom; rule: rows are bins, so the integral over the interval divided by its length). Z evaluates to 0.91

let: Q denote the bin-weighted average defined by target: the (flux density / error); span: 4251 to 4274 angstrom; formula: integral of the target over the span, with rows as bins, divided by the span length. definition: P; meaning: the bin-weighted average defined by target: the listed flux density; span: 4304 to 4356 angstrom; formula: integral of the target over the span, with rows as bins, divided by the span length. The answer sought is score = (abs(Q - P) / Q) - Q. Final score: -14.9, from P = 44.7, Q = 16.6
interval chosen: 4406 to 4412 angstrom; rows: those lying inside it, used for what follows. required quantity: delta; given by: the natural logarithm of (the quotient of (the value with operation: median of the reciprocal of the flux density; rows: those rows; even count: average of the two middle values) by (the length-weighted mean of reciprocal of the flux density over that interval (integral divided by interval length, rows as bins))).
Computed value -0.004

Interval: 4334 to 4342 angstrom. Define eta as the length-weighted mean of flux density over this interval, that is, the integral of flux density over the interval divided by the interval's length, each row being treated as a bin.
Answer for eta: 78.4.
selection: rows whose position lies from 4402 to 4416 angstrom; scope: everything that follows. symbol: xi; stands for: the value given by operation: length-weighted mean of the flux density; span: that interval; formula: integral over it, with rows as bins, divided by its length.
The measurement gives 39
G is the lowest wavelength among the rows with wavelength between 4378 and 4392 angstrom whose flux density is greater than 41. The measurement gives 4378.83 angstrom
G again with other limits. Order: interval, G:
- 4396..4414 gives 4397.01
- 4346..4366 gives 4358.71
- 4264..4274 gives 4265.38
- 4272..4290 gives 4273.25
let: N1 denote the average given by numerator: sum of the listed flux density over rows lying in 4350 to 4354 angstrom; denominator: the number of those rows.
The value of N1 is 37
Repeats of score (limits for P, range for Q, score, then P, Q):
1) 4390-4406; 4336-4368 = -17.9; 38.8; 18.9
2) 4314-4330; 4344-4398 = -15.5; 39.6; 16.9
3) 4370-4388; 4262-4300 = -15.4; 39.9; 16.7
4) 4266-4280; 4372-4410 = -15.1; 44.6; 16.7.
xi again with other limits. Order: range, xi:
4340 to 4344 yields 95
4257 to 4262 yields 43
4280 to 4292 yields 42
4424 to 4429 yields 38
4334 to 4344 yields 70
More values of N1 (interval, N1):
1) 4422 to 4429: 39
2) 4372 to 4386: 40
